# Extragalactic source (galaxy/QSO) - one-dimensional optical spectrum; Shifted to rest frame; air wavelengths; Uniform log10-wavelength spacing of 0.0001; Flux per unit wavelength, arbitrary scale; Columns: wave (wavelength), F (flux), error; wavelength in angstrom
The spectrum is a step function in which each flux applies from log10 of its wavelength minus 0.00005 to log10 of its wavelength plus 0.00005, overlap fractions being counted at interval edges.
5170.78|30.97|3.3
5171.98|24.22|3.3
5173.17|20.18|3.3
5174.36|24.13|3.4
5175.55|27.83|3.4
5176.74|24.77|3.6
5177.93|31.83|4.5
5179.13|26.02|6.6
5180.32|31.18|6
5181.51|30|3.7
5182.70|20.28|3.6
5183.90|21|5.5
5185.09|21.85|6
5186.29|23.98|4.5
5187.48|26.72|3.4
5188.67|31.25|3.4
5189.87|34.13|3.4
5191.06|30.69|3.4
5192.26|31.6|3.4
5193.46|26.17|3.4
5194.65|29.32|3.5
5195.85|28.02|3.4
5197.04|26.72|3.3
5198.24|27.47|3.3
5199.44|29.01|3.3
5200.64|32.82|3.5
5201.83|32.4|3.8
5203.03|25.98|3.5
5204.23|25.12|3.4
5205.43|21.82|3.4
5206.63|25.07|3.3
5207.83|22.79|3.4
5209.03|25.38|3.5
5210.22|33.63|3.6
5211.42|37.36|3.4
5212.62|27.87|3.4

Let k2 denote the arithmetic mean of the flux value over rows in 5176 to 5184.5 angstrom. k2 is 26.4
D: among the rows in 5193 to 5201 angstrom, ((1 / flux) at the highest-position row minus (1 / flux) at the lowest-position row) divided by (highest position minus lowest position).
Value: -0.0011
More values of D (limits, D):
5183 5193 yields -0.0019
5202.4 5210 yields 0.0002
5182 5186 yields -0.0015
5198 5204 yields 0.0004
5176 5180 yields -0.0008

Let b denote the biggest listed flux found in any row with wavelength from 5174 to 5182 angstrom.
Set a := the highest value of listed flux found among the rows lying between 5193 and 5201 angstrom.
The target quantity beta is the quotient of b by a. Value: 0.97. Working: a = 32.82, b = 31.83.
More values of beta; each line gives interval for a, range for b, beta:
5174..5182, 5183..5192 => 1.07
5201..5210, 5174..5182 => 0.98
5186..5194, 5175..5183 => 0.93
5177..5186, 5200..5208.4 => 1.03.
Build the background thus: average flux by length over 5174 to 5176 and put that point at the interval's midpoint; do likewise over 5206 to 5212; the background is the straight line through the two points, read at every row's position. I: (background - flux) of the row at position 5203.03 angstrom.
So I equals 2.4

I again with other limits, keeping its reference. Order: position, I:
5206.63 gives 3.6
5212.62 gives 1.2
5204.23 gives 3.3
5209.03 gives 3.4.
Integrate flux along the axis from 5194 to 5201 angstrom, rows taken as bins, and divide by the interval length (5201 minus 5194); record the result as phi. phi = 28.7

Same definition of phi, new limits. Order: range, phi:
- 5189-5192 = 32.2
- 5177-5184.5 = 26.6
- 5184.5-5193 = 28.6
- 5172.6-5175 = 22.3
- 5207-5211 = 27.6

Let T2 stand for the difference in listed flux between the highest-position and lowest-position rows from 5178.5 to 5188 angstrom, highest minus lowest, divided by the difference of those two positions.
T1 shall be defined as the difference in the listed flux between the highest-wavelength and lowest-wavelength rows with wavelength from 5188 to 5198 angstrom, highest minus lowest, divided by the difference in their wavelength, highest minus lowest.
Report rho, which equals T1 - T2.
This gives -0.63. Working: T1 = -0.5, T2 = 0.08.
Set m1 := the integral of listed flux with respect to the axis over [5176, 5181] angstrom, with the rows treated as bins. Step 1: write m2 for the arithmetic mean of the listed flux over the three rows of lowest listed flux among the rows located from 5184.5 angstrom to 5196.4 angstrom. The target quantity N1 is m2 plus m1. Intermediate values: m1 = 142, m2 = 24.0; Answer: 166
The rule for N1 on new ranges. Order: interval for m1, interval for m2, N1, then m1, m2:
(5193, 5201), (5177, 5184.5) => 250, 227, 22.4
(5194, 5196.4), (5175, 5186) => 90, 69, 21.0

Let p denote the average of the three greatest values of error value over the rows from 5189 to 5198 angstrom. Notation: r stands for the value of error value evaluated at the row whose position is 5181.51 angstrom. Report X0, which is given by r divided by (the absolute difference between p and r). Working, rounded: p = 3.43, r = 3.70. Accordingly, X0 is 14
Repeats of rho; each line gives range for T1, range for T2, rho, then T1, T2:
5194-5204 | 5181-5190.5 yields -0.89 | -0.4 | 0.49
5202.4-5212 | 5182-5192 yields 0.11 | 1.4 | 1.25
